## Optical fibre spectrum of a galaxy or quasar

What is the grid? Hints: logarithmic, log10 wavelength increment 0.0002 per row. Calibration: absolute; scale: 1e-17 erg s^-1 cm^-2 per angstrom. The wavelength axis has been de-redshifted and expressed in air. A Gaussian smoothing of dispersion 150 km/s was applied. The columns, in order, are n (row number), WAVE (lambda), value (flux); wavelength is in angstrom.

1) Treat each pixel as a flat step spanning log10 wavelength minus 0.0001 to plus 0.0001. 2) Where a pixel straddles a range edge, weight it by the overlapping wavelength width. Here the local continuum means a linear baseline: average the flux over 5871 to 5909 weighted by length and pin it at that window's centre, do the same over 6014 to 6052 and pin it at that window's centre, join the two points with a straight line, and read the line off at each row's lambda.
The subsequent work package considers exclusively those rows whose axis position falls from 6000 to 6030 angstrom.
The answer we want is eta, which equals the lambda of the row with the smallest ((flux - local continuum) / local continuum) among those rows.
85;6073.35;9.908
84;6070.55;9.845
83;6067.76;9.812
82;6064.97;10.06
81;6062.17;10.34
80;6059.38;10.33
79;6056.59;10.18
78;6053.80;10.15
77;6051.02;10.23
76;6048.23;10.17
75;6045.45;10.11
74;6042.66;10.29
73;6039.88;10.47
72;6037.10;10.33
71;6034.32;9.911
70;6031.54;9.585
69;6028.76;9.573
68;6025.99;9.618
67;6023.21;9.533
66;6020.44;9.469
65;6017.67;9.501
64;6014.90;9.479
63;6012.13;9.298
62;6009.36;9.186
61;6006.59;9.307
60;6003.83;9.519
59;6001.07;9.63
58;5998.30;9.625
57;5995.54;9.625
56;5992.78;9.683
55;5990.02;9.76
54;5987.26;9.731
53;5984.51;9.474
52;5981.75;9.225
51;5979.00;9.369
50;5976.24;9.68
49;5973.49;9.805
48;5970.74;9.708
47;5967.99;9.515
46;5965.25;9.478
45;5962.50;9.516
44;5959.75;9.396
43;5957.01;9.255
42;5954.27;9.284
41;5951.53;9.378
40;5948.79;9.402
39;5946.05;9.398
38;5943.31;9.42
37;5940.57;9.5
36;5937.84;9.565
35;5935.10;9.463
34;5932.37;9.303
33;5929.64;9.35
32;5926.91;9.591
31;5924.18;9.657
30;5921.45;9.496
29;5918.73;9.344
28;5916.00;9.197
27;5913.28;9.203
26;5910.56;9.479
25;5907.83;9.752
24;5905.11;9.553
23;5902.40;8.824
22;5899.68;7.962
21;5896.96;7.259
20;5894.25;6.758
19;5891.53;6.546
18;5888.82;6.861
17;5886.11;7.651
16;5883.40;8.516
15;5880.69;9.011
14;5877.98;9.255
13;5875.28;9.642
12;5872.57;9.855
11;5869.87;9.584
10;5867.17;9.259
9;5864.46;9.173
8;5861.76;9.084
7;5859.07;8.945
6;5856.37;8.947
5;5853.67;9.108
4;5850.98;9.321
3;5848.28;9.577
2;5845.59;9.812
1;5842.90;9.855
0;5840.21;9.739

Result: 6009.36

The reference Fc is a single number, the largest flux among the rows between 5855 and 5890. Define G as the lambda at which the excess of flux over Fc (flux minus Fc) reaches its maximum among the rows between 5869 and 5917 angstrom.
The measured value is 5872.57 angstrom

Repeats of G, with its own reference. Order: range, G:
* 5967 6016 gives 5973.49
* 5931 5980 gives 5973.49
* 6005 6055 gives 6039.88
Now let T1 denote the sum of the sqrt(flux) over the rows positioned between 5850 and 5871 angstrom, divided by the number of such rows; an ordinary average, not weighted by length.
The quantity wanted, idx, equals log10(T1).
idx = 0.481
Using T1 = 3.03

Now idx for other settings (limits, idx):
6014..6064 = 0.499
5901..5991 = 0.488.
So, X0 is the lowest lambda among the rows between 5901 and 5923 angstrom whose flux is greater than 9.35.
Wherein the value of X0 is 5905.11 angstrom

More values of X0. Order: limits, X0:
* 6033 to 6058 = 6034.32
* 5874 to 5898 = 5875.28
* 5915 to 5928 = 5921.45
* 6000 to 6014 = 6001.07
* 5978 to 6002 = 5979.00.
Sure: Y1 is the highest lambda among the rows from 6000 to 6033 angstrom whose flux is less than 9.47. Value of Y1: 6020.44 angstrom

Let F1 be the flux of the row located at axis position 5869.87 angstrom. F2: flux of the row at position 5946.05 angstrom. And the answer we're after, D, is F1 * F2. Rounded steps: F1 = 9.584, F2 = 9.398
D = 90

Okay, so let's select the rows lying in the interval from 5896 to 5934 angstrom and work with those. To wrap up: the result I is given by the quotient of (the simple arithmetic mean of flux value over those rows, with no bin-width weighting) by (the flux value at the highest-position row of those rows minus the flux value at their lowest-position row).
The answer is 4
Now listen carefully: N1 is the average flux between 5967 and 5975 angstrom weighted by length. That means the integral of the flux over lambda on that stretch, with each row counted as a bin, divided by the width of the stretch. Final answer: 9.7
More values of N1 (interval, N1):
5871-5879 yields 9.6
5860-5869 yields 9.2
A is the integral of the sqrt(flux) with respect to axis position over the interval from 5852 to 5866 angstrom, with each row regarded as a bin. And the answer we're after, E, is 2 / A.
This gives 0.0475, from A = 42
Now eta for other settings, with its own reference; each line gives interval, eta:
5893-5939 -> 5894.25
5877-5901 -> 5891.53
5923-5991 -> 5981.75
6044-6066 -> 6064.97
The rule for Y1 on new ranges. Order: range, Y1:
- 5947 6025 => 6020.44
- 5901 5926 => 5918.73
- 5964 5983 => 5981.75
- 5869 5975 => 5959.75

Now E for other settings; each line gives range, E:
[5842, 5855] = 0.0498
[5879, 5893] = 0.0515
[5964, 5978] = 0.0460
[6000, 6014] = 0.0466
